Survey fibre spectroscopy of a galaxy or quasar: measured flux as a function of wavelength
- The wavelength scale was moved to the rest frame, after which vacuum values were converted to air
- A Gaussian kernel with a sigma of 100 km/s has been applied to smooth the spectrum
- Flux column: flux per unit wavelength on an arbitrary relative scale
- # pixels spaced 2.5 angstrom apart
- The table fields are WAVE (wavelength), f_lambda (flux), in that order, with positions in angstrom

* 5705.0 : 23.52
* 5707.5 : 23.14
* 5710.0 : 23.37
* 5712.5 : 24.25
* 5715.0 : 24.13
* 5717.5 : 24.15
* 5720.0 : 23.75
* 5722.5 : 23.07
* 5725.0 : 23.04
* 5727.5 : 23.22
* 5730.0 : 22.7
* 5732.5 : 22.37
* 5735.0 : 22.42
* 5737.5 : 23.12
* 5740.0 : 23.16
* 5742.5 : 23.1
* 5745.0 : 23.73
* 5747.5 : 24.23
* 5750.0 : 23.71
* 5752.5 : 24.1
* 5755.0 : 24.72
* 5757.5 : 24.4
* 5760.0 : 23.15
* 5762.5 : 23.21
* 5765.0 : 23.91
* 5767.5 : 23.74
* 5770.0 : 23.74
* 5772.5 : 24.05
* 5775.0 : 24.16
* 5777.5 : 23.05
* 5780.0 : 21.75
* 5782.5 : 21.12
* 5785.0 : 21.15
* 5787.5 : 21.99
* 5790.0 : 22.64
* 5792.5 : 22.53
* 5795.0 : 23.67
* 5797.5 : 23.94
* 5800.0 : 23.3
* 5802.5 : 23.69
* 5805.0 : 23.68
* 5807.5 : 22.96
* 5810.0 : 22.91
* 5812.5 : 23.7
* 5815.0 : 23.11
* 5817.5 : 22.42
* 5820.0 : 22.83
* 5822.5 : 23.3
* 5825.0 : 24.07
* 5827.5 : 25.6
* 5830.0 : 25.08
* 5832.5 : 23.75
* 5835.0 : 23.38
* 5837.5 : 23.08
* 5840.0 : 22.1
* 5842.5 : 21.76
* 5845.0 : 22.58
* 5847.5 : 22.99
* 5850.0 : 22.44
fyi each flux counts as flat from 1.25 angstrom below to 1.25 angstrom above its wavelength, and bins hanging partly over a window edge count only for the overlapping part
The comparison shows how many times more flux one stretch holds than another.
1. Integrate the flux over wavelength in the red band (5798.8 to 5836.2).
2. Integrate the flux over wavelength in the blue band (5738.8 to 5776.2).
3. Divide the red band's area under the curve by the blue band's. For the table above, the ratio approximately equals 0.99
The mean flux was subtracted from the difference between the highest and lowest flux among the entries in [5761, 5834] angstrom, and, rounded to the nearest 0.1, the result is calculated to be -18.8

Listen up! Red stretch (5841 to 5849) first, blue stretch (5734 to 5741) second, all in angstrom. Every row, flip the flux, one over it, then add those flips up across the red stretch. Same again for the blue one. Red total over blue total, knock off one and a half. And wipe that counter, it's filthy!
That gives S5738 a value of -0.479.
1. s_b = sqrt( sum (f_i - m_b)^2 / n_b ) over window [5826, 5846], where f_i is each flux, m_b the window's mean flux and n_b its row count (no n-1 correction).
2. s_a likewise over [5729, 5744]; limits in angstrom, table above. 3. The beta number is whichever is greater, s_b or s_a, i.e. 1.3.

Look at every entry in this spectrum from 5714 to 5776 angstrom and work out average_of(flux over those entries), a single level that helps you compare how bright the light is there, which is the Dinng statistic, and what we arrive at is 23.6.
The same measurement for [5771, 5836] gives 23.2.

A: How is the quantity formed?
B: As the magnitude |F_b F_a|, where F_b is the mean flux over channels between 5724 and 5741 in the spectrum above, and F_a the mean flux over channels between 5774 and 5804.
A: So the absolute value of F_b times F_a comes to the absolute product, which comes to 520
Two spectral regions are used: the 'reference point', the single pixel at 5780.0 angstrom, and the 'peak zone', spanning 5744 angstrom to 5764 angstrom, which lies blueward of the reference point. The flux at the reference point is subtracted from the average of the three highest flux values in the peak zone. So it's 2.7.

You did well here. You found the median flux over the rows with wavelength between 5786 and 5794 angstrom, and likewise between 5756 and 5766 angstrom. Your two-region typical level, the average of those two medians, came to 23.0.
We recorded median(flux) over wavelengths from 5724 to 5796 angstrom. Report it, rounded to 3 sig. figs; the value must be 23.2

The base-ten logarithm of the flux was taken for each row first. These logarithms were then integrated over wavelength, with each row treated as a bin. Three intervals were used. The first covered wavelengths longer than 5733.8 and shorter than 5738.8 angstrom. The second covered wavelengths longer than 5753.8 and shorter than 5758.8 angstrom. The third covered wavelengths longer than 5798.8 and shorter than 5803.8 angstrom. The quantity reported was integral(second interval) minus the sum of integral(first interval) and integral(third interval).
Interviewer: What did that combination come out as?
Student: -6.69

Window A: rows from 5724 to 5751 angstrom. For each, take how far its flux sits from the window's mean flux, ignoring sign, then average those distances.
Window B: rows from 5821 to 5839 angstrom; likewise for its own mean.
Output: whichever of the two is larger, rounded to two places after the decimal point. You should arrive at 0.75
